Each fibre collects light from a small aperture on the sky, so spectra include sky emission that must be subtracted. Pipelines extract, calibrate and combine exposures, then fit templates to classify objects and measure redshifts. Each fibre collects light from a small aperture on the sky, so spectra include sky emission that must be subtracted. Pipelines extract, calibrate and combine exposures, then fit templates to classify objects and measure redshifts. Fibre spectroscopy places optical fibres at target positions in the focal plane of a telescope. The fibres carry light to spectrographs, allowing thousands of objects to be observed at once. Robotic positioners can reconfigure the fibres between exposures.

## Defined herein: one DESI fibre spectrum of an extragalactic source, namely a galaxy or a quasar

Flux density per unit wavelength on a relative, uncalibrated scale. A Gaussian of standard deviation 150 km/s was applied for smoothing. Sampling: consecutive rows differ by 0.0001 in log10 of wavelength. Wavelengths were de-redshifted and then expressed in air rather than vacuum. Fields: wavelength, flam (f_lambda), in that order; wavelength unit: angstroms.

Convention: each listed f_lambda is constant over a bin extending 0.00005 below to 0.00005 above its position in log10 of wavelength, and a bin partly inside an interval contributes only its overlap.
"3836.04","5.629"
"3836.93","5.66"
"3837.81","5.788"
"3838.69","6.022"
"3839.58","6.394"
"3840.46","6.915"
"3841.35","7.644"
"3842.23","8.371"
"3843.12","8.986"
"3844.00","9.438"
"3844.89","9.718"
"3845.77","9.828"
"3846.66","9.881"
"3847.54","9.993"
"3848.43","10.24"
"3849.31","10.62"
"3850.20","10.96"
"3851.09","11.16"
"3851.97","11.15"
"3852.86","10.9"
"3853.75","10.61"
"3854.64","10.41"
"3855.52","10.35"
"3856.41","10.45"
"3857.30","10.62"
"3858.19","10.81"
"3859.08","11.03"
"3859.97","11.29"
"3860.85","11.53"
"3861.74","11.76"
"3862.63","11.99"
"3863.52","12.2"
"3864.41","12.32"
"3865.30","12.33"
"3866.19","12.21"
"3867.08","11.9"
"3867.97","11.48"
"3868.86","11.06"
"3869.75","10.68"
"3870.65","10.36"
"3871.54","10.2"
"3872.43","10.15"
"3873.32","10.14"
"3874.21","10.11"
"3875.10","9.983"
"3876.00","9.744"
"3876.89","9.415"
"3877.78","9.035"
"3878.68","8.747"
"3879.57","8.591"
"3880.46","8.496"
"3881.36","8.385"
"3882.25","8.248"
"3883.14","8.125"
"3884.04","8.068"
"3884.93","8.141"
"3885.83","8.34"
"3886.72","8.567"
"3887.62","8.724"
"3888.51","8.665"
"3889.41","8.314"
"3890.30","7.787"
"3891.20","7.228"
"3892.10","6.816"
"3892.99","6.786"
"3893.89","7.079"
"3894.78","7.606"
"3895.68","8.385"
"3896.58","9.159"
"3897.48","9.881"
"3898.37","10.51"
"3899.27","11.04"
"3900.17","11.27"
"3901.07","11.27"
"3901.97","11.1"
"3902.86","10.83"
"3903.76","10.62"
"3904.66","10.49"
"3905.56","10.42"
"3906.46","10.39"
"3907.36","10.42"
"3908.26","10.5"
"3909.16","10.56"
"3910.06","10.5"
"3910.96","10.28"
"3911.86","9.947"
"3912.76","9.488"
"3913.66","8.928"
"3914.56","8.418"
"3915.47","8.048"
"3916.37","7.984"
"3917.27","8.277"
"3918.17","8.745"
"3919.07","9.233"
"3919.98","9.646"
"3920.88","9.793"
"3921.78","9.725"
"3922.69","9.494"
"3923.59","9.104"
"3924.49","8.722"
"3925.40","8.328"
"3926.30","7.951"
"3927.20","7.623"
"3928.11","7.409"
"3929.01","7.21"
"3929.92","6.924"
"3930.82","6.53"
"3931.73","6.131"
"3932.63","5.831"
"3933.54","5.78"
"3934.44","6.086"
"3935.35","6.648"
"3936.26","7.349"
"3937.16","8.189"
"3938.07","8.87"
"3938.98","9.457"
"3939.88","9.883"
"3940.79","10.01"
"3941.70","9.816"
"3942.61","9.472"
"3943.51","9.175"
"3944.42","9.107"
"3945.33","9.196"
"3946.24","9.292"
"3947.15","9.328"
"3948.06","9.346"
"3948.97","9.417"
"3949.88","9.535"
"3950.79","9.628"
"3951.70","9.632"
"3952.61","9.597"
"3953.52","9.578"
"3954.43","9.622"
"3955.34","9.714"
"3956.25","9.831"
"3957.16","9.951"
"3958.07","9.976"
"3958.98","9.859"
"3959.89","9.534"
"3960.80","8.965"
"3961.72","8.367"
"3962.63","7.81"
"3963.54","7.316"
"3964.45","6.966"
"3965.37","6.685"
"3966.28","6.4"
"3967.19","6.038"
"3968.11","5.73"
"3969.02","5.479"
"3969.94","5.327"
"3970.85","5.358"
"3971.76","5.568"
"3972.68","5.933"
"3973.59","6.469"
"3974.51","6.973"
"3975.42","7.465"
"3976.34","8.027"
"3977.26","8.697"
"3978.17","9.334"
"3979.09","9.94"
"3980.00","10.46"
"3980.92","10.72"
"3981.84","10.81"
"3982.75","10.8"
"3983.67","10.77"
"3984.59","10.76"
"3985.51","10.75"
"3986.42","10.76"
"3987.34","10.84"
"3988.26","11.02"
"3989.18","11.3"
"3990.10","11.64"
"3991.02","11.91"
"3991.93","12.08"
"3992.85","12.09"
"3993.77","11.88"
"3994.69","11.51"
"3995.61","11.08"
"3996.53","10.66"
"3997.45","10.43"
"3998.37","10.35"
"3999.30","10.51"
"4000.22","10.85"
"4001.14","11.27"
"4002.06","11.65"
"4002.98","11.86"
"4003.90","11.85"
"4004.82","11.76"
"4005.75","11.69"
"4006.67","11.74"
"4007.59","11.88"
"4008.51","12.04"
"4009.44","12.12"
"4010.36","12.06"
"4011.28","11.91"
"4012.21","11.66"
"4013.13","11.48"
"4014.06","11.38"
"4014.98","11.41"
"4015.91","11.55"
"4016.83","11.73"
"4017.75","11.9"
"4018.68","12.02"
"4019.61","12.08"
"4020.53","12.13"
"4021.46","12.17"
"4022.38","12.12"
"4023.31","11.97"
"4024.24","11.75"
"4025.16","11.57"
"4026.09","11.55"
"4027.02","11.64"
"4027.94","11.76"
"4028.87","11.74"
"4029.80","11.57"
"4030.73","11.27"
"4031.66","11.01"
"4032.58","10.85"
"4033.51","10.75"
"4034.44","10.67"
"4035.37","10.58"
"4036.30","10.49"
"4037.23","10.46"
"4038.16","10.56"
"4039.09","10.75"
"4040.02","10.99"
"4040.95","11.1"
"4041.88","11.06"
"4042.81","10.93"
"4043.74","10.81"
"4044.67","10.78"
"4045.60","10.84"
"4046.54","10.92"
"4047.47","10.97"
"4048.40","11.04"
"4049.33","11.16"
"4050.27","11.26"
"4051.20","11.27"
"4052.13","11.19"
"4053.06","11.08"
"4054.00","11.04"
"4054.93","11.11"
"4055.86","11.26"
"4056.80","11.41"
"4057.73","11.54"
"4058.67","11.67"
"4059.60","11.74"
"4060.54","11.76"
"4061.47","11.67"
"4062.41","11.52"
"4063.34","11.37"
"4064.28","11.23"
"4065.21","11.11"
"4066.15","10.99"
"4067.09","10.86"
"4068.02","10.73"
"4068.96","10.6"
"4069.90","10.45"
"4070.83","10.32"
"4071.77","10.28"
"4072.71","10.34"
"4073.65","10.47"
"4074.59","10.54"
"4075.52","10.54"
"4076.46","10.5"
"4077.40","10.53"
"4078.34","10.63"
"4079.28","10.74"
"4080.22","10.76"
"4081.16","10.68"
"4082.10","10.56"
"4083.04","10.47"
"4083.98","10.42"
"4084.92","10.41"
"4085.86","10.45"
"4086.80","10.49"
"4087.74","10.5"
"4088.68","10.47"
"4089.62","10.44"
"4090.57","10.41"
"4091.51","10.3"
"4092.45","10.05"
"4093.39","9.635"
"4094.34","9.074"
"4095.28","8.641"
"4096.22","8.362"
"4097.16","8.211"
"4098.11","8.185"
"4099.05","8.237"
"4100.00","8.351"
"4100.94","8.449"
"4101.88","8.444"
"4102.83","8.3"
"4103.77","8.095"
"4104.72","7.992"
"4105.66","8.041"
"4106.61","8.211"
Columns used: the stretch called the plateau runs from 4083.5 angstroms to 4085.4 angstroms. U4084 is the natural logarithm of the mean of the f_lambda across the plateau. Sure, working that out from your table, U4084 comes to 2.34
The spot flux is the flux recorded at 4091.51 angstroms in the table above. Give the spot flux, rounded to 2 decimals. 10.30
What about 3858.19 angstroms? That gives 10.81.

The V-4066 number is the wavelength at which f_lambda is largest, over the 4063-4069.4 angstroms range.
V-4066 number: 4063.34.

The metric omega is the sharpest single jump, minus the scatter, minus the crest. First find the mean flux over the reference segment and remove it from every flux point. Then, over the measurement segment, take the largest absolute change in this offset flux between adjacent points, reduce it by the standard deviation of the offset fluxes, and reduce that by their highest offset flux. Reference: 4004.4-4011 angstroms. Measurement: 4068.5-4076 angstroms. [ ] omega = 1.3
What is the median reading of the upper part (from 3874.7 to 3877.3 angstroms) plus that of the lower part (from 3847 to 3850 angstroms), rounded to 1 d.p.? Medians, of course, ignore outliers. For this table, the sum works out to 20.0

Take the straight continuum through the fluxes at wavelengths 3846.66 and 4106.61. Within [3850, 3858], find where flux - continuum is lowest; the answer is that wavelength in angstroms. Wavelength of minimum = 3855.52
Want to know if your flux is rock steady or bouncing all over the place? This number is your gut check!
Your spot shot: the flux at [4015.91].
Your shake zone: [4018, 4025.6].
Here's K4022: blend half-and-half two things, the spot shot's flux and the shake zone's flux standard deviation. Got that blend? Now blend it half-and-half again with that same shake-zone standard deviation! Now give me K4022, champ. 3.0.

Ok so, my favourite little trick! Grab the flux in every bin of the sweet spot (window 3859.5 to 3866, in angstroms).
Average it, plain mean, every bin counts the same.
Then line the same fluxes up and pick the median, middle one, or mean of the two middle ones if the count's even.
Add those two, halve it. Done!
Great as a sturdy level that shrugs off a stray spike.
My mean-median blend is 12.0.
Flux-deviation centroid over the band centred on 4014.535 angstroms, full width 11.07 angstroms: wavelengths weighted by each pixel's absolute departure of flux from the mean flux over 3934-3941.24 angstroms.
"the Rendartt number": 4014.5 angstroms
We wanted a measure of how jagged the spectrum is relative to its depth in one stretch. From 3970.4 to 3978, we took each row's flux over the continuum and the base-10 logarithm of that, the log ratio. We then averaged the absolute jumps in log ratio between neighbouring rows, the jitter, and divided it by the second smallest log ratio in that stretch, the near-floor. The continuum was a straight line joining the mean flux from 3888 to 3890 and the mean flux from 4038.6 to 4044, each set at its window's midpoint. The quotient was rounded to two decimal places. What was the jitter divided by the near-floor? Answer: -0.12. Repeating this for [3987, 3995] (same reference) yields 0.22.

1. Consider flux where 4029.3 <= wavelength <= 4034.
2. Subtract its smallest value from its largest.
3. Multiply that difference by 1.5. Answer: 1.2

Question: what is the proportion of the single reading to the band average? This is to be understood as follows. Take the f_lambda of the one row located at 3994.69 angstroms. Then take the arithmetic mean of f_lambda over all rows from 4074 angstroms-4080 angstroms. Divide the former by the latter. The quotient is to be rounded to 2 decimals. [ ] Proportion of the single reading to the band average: 1.09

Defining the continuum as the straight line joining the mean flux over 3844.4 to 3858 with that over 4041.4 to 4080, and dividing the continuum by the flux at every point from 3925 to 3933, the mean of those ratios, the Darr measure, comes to 1.5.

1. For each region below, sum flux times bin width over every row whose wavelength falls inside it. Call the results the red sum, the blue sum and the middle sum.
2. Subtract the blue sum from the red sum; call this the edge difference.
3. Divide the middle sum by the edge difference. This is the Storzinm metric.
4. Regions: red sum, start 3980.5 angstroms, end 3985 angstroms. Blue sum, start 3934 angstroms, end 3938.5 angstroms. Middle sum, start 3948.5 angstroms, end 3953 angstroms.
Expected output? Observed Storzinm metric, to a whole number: 3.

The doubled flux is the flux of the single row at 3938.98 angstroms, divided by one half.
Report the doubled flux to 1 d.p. 18.9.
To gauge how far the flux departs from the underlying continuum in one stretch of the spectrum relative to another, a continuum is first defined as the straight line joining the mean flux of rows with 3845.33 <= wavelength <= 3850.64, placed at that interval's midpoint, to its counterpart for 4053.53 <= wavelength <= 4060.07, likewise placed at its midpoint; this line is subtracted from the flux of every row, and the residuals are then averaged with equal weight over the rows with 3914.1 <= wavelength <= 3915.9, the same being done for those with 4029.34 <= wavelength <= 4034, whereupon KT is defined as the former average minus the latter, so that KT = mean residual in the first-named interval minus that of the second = -2.2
